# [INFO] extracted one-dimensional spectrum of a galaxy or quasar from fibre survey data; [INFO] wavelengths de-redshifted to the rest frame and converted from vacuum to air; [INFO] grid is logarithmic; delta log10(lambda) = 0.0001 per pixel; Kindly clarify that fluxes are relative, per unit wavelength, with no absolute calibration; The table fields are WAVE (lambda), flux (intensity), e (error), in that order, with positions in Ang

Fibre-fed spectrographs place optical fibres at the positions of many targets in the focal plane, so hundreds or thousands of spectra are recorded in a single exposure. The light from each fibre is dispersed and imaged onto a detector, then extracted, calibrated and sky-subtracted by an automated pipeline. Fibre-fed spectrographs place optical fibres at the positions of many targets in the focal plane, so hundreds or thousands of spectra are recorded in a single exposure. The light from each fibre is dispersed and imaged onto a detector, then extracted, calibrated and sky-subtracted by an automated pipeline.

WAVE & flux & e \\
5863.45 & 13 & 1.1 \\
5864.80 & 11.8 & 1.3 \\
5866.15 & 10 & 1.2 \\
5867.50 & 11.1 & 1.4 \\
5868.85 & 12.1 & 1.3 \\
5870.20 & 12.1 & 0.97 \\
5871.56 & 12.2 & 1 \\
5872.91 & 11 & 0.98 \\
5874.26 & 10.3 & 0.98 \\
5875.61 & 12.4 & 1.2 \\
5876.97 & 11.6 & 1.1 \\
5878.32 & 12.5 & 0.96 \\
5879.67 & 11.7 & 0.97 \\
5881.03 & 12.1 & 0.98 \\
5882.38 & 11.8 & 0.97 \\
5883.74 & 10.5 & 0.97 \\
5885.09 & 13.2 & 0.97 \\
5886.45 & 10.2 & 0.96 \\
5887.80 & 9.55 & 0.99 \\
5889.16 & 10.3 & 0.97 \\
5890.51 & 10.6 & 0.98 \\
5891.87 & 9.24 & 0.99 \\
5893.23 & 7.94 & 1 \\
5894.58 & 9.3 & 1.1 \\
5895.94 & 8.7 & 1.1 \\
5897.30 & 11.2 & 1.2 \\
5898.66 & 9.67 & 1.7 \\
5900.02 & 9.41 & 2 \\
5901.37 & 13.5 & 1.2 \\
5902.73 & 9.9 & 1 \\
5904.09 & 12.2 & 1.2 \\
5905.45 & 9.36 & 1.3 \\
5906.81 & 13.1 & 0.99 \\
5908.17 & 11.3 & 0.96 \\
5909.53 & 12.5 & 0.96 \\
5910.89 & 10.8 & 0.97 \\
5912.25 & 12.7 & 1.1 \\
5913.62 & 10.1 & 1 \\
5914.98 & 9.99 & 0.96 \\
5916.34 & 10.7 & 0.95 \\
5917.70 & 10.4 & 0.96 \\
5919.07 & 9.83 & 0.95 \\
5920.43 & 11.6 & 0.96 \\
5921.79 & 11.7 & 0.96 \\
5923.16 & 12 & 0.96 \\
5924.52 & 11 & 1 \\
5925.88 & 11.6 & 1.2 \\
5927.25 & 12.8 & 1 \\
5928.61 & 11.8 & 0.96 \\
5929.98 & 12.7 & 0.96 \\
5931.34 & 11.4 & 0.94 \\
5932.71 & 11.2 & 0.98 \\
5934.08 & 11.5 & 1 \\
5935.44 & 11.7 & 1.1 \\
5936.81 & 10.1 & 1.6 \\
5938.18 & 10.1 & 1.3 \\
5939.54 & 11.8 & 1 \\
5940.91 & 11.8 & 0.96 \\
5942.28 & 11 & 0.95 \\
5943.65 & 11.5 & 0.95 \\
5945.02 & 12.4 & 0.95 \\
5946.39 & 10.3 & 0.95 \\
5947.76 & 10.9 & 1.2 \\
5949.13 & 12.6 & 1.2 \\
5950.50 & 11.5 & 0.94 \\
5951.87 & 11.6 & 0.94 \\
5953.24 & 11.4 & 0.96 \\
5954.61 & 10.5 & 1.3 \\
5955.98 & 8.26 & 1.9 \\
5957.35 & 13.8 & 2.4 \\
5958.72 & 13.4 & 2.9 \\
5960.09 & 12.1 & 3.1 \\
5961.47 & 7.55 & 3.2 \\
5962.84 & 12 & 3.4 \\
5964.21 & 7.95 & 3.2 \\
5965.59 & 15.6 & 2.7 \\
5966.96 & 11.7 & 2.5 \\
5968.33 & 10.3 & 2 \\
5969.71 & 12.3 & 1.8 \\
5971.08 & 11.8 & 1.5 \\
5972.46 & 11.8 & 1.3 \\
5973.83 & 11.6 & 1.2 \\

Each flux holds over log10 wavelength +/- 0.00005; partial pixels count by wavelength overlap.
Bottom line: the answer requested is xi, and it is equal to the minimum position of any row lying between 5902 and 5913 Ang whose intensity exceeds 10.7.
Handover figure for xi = 5904.09 Ang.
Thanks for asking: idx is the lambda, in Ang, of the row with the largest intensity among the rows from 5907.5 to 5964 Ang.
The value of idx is 5957.35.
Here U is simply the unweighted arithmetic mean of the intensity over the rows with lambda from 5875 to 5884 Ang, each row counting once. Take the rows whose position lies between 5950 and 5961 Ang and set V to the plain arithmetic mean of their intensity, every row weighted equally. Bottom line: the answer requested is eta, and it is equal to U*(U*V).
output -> 1611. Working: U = 11.8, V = 11.6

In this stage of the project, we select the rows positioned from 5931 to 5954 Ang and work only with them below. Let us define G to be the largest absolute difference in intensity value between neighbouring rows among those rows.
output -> 2.1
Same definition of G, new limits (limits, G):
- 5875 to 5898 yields 3.0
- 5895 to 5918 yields 4.1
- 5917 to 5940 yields 1.8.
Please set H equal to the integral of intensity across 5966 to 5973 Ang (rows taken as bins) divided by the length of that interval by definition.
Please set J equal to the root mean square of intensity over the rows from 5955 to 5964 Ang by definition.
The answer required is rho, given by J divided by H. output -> 0.97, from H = 11.74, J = 11.4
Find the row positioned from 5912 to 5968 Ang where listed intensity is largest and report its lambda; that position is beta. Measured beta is 5965.59 Ang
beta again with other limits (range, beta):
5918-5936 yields 5927.25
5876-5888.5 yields 5885.09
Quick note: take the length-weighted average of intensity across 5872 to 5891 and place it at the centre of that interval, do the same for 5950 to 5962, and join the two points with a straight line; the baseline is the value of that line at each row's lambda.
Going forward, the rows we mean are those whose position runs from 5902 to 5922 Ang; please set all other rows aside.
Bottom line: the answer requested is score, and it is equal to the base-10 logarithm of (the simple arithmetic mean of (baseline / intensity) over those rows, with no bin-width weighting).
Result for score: 0.011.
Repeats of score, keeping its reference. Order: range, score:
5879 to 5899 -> 0.043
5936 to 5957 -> 0.010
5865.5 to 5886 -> -0.010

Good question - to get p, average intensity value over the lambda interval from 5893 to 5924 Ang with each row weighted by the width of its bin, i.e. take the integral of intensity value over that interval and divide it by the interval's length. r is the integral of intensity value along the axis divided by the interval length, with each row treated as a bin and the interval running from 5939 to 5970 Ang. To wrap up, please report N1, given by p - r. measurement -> -0.6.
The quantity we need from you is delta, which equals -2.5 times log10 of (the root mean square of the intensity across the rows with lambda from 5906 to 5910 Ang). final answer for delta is -2.73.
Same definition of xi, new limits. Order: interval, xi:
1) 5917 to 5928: 5920.43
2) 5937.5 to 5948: 5939.54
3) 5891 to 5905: 5897.30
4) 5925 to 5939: 5925.88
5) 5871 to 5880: 5871.56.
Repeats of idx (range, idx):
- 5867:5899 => 5885.09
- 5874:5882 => 5878.32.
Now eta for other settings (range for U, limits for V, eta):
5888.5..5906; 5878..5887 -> 1195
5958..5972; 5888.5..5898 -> 1264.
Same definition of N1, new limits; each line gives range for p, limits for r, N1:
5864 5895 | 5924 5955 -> -0.4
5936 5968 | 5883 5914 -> 0.6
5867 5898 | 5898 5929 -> -0.3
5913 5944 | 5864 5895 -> 0.2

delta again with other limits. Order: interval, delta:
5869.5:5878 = -2.66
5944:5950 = -2.66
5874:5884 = -2.66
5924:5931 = -2.70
